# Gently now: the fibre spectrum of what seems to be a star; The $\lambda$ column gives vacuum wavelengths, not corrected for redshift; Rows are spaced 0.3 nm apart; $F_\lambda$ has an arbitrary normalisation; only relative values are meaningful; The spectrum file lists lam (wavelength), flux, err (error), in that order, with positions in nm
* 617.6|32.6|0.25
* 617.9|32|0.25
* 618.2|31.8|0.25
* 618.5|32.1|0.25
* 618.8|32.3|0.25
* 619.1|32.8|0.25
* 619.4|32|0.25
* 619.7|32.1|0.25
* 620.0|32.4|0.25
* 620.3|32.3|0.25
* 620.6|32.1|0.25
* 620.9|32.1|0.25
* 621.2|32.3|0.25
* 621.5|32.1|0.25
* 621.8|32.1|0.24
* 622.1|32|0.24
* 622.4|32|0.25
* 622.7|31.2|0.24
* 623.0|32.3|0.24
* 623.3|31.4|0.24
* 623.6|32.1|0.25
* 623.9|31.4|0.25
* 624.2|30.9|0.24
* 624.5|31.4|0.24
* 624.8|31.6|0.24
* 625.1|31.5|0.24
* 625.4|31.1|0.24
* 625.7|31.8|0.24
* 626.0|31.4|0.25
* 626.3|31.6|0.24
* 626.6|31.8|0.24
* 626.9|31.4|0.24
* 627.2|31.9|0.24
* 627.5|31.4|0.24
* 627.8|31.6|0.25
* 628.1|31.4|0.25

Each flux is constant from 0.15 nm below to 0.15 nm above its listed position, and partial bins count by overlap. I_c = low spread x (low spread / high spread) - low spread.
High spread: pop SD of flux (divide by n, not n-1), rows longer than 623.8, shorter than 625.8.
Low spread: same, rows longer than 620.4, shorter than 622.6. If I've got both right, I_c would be -0.062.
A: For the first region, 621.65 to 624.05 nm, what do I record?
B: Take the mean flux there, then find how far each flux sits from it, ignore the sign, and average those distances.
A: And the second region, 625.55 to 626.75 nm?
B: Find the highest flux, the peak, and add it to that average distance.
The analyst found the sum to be 32.2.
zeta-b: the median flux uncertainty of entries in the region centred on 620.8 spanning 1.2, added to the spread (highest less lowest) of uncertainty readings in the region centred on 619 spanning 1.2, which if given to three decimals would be 0.250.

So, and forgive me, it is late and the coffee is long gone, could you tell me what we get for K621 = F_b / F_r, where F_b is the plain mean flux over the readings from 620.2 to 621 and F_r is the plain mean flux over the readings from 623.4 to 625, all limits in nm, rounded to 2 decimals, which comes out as 1.02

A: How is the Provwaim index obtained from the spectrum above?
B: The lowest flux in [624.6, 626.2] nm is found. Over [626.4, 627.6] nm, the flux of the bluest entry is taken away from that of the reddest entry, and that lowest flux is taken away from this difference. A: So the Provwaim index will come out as -31.5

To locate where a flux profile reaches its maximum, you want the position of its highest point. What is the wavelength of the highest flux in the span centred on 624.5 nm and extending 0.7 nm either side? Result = 624.8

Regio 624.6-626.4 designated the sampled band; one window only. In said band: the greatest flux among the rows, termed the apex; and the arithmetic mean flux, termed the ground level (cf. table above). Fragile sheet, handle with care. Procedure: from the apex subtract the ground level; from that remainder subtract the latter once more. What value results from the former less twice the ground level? -31.2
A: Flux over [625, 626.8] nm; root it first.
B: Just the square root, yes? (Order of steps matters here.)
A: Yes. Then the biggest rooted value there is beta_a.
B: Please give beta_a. 5.64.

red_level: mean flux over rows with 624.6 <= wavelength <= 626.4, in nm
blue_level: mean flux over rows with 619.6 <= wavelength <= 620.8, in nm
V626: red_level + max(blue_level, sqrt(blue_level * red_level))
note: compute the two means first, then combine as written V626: 63.7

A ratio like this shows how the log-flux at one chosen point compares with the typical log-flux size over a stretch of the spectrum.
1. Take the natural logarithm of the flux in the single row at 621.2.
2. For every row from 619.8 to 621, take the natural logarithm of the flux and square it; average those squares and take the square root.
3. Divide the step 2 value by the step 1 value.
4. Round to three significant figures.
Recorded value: 0.999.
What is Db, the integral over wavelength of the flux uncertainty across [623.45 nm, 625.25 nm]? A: 0.438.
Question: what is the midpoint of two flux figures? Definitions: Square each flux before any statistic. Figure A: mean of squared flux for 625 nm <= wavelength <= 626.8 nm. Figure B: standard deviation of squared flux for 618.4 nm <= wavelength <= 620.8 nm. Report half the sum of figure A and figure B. 505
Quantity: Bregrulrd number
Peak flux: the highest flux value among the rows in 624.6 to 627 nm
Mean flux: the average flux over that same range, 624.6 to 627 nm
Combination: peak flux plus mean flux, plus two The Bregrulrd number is 65.3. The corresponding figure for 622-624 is 66.1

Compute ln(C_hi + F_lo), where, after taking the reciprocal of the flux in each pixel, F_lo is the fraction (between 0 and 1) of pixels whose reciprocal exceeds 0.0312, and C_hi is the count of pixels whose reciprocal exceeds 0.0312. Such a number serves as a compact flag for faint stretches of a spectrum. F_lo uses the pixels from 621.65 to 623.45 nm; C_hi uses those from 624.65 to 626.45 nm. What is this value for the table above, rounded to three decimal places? 1.897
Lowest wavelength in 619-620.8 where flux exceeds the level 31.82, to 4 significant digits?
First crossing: 619.1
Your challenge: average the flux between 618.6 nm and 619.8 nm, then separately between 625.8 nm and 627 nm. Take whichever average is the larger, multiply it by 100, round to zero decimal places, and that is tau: 3230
